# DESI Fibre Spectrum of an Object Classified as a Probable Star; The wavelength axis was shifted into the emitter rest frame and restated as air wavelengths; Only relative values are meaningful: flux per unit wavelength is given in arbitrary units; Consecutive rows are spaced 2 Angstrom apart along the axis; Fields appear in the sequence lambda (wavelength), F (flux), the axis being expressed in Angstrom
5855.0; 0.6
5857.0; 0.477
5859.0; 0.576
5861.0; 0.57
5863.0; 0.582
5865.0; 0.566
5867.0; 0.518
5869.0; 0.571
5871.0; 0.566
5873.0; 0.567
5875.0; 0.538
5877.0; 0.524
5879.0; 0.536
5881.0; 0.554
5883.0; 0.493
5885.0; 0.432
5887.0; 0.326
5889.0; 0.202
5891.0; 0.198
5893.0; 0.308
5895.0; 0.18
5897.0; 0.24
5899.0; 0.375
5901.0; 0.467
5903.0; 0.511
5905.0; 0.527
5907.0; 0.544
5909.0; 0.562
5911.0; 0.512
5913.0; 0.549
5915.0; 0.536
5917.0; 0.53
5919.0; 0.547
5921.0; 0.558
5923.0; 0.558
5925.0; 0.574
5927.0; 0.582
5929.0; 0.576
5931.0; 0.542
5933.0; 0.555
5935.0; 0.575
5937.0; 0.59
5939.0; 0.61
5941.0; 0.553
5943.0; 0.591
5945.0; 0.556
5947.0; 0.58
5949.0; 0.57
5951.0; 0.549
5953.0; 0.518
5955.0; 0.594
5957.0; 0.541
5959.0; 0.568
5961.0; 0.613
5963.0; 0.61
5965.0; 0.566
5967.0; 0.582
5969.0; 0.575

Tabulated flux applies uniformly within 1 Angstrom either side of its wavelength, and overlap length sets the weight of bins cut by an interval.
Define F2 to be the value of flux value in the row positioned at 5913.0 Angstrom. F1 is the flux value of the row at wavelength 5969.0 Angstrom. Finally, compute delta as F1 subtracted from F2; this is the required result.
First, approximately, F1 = 0.575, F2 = 0.549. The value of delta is -0.026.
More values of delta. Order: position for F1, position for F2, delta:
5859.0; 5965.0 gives -0.010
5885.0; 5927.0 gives 0.150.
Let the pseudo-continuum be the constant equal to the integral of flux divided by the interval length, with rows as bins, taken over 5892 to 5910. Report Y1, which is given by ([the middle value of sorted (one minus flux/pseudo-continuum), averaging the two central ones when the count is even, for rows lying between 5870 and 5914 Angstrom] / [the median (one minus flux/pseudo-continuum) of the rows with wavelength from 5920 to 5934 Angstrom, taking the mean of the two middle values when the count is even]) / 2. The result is 0.34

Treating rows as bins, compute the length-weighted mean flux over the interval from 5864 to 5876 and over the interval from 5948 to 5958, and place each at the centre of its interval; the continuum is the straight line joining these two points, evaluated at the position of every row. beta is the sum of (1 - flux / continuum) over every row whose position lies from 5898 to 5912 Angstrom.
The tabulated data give 0.69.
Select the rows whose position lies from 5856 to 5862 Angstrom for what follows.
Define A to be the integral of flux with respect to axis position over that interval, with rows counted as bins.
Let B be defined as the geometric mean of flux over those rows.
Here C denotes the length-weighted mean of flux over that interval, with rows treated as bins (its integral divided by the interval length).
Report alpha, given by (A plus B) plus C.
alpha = 4.33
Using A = 3.25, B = 0.539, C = 0.54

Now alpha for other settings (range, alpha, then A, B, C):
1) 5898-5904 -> 3.60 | 2.71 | 0.447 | 0.45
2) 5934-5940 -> 4.73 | 3.55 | 0.591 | 0.59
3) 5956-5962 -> 4.59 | 3.44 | 0.573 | 0.57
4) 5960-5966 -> 4.77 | 3.58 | 0.596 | 0.60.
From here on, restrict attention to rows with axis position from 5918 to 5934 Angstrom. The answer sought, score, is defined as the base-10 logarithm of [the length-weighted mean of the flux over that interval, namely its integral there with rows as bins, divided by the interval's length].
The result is -0.251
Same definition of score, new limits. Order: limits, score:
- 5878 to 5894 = -0.419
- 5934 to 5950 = -0.238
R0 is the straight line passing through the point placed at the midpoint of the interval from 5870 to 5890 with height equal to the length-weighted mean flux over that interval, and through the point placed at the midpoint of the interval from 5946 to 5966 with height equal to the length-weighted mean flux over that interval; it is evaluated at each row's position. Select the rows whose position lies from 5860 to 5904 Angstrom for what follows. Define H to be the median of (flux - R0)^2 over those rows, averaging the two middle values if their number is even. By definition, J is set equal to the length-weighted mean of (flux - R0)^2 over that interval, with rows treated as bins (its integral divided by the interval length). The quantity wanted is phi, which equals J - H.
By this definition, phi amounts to 0.0113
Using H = 0.0116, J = 0.023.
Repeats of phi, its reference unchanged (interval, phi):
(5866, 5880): 0.0020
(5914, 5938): 0.0001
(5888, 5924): 0.0203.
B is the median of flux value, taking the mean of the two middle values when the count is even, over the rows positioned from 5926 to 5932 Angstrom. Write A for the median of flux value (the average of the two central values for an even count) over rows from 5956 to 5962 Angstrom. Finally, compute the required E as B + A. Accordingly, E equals 1.14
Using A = 0.57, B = 0.58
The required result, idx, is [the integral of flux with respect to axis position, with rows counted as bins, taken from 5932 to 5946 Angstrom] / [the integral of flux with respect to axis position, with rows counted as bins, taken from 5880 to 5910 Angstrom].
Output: 0.68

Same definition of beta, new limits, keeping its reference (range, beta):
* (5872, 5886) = 0.43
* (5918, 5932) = -0.10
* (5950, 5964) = -0.20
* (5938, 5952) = -0.23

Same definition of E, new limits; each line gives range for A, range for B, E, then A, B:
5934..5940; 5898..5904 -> 1.06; 0.59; 0.47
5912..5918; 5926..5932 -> 1.11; 0.54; 0.58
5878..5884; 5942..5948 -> 1.12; 0.54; 0.58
